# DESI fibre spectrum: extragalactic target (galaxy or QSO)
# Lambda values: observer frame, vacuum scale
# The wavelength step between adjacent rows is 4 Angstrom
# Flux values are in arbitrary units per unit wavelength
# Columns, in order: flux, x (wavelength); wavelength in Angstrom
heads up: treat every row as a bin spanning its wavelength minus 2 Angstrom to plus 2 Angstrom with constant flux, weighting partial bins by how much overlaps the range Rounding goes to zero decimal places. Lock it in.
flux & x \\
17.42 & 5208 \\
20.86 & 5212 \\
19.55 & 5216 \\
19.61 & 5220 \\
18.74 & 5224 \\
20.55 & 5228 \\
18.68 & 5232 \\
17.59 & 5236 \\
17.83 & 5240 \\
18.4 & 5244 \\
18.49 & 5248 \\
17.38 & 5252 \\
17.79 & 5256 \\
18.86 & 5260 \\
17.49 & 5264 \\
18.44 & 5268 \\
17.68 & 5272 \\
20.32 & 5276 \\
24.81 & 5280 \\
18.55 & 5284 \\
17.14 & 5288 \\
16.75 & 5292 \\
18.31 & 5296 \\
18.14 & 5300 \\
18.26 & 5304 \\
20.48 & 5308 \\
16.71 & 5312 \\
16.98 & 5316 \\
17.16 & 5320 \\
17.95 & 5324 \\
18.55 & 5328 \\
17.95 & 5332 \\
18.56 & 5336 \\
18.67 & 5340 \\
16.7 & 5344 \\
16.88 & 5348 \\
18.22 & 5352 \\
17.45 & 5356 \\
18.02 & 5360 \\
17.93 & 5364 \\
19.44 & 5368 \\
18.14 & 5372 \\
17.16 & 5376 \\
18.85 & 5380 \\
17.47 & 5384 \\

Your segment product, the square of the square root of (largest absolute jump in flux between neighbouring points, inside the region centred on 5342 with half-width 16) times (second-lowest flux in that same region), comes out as 33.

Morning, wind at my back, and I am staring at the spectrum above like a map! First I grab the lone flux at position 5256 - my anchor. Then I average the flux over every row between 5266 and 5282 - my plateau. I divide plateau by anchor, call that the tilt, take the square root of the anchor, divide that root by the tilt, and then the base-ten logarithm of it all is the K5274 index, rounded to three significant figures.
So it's 0.568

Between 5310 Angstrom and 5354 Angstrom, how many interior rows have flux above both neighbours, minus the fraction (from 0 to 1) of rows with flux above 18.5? 1.7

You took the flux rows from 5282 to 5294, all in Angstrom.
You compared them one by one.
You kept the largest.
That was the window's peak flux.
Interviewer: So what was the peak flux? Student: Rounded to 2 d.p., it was 18.55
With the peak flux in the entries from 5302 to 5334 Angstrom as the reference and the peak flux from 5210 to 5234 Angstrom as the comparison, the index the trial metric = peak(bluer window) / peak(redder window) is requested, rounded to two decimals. 1.02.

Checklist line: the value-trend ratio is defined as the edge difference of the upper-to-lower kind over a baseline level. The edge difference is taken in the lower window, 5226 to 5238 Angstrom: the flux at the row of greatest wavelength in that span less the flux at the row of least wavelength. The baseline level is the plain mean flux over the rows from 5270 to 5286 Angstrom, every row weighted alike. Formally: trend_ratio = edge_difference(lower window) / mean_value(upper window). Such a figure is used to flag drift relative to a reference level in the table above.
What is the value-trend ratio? -0.15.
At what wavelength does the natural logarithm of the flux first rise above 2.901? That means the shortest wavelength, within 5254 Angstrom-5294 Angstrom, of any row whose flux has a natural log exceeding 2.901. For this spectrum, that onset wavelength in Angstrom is 5260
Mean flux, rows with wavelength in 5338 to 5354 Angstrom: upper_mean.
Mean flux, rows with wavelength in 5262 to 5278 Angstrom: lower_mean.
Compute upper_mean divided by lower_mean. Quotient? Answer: 0.953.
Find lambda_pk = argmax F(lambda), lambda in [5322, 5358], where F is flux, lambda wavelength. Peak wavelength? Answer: 5340 Angstrom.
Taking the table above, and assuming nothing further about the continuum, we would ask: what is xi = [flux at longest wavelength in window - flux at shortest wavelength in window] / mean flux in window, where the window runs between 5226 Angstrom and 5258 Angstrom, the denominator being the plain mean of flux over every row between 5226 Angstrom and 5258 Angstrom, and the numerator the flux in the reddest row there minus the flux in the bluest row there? -0.15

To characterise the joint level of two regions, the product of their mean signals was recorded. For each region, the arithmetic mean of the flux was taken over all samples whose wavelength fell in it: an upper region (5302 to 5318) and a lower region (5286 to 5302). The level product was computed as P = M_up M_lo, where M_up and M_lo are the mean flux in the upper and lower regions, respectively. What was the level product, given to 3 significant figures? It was 318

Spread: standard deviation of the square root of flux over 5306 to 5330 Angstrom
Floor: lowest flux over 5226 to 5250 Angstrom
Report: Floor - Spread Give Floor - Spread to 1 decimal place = 17.4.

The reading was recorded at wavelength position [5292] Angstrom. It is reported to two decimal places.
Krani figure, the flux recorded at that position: 16.75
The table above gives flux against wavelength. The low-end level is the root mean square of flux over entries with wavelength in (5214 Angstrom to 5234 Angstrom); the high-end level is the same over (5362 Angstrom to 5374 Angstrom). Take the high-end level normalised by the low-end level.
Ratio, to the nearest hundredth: 0.95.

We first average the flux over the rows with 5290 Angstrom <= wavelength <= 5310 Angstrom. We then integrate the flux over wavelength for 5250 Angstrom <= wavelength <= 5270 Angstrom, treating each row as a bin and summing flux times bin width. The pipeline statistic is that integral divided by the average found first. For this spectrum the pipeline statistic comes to 19.6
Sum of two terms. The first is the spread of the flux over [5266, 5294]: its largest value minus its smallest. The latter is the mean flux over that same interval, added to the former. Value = 27.2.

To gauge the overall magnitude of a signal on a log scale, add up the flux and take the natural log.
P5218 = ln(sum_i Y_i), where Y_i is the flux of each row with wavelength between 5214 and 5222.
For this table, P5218 3.67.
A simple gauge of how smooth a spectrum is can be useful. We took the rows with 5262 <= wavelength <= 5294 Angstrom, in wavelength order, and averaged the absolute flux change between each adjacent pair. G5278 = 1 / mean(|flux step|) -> 0.41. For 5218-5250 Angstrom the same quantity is 1.07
